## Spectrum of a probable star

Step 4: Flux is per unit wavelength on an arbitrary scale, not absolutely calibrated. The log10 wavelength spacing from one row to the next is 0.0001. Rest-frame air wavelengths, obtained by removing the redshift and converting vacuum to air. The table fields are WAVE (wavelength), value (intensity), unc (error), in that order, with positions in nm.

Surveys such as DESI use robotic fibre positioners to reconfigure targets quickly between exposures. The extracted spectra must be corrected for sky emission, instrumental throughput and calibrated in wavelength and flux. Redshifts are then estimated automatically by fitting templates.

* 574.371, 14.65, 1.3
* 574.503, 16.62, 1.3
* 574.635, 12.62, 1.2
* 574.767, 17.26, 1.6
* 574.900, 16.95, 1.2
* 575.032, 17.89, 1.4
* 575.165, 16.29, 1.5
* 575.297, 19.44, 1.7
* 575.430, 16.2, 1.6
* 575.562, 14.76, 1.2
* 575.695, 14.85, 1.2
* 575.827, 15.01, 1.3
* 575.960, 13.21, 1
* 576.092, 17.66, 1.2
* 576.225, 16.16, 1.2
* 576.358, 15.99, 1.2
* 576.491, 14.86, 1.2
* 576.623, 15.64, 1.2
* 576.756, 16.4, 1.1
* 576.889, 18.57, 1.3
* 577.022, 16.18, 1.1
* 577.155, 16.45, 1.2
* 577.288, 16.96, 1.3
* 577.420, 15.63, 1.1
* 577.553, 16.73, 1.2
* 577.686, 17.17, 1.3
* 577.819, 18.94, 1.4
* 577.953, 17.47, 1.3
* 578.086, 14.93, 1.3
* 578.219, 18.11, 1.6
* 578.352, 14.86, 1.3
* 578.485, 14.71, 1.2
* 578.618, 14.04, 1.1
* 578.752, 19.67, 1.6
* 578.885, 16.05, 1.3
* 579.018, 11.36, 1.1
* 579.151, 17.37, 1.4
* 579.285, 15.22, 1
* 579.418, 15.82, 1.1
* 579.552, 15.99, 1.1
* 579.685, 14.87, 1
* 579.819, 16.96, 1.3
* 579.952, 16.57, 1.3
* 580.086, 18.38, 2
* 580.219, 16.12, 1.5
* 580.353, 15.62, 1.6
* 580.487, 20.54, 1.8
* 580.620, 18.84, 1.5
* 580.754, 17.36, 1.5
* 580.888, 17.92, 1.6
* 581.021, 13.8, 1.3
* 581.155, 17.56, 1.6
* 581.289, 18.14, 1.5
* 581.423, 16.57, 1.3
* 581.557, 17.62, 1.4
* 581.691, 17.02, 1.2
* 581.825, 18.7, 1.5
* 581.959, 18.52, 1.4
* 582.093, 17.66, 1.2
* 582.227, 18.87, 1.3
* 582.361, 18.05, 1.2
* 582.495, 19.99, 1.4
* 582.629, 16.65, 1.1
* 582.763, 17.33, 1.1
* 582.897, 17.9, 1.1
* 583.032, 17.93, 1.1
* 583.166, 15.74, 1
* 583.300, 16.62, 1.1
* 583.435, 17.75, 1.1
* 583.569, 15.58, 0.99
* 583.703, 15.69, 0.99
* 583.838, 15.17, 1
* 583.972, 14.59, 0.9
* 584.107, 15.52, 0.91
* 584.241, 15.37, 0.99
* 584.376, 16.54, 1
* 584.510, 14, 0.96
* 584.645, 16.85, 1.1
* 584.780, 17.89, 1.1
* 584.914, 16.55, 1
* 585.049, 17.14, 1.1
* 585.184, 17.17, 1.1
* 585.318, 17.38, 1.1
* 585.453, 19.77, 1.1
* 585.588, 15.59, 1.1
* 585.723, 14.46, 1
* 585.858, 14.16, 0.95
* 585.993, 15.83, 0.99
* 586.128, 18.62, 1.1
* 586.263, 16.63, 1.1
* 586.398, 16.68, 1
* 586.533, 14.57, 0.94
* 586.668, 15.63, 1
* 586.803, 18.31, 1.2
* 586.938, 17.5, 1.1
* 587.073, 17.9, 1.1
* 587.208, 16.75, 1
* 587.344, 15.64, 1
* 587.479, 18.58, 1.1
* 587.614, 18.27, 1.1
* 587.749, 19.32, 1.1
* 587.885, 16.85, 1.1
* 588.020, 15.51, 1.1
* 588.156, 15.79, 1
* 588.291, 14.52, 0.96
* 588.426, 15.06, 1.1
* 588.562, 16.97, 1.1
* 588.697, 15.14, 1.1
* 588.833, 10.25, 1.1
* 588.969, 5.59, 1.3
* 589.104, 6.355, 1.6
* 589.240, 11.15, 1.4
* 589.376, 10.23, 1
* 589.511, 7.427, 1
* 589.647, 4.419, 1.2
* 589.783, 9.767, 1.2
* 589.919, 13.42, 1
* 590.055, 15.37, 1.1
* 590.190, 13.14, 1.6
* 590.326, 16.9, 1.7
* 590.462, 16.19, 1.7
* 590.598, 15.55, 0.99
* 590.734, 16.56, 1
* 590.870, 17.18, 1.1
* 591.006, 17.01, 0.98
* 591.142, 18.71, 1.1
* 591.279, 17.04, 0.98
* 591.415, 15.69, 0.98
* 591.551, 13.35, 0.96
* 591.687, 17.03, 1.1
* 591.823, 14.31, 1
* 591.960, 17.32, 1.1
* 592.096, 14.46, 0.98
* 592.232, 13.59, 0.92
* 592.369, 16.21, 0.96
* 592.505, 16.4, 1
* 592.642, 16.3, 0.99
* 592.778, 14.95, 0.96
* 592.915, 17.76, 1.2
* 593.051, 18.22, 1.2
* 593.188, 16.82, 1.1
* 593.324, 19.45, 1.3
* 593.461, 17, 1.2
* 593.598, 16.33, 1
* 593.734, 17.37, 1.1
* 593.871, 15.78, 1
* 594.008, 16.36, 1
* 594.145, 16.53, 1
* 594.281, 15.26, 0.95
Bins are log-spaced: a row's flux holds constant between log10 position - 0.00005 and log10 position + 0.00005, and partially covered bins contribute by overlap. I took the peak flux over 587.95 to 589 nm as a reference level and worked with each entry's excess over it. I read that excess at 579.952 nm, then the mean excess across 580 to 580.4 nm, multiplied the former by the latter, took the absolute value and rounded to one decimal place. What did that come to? 0.1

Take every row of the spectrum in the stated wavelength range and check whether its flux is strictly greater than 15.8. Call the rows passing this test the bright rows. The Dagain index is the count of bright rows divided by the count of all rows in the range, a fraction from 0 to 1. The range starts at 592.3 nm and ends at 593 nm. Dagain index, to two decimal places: 0.80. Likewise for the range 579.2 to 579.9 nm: 0.60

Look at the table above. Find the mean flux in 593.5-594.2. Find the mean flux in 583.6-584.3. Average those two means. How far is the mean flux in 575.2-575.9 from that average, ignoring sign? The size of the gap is 0.2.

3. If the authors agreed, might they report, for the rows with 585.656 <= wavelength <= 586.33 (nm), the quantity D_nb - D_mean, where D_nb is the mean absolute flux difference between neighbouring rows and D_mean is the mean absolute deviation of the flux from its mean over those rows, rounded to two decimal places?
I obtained 0.34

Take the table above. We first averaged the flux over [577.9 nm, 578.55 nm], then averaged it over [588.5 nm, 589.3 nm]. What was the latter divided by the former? 0.68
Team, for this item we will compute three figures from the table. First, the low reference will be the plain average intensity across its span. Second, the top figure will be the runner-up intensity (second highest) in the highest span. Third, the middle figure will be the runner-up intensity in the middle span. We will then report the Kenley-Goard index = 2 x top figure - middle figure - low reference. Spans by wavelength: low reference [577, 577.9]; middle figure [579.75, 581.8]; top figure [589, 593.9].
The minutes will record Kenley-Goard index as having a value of 1.7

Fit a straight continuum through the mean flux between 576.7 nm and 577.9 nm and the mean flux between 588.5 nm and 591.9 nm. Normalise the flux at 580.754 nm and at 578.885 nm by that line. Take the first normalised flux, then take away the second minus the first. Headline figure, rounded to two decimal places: 1.20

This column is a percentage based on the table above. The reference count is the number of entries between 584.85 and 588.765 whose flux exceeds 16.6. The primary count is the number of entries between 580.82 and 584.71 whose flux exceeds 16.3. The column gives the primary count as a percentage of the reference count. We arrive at 125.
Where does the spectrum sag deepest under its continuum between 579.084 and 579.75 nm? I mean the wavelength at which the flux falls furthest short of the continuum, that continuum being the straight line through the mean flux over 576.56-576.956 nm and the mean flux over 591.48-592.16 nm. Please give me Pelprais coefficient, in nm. 579.685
